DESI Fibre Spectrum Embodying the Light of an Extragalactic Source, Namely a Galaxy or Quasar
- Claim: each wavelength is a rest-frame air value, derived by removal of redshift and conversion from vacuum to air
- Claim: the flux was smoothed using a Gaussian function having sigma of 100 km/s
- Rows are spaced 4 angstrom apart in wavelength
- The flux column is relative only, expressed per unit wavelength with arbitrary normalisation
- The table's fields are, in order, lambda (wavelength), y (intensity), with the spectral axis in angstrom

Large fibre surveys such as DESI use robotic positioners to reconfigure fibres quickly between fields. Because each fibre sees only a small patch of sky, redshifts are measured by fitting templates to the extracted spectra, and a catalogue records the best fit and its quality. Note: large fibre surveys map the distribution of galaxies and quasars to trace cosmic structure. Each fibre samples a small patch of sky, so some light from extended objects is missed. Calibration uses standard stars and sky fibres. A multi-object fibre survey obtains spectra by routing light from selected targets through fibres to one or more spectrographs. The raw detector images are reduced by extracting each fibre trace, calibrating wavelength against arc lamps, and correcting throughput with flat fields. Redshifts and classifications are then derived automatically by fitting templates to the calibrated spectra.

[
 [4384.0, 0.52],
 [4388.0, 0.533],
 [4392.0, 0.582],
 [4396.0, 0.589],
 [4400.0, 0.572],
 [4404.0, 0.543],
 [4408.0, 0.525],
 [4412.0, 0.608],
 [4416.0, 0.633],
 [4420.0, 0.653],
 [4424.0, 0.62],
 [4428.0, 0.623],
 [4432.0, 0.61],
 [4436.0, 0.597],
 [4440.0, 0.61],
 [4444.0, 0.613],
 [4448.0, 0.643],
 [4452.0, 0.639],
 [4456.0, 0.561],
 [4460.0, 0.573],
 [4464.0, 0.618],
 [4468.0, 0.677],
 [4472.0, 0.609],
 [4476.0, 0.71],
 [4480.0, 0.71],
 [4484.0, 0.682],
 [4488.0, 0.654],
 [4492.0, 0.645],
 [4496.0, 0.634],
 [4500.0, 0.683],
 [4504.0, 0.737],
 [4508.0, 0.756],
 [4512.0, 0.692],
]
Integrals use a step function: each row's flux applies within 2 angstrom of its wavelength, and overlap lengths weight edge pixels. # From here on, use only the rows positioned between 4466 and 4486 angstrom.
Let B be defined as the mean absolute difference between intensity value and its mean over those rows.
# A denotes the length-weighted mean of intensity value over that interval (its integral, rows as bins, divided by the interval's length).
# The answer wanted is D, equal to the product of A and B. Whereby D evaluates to 0.019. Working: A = 0.678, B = 0.028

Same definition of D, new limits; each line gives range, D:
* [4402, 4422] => 0.028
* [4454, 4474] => 0.020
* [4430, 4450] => 0.007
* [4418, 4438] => 0.009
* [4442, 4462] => 0.019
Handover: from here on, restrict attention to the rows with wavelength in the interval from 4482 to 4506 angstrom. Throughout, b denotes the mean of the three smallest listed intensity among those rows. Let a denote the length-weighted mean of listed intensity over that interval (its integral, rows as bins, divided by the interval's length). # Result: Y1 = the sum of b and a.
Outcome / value 1.32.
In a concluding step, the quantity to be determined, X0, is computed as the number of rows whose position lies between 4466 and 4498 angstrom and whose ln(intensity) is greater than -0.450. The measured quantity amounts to 6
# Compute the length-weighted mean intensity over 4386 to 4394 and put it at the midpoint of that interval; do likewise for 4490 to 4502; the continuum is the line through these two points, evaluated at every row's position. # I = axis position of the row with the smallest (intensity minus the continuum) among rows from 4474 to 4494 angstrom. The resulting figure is 4492.0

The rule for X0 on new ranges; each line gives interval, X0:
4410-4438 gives 1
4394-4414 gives 0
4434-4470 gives 3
